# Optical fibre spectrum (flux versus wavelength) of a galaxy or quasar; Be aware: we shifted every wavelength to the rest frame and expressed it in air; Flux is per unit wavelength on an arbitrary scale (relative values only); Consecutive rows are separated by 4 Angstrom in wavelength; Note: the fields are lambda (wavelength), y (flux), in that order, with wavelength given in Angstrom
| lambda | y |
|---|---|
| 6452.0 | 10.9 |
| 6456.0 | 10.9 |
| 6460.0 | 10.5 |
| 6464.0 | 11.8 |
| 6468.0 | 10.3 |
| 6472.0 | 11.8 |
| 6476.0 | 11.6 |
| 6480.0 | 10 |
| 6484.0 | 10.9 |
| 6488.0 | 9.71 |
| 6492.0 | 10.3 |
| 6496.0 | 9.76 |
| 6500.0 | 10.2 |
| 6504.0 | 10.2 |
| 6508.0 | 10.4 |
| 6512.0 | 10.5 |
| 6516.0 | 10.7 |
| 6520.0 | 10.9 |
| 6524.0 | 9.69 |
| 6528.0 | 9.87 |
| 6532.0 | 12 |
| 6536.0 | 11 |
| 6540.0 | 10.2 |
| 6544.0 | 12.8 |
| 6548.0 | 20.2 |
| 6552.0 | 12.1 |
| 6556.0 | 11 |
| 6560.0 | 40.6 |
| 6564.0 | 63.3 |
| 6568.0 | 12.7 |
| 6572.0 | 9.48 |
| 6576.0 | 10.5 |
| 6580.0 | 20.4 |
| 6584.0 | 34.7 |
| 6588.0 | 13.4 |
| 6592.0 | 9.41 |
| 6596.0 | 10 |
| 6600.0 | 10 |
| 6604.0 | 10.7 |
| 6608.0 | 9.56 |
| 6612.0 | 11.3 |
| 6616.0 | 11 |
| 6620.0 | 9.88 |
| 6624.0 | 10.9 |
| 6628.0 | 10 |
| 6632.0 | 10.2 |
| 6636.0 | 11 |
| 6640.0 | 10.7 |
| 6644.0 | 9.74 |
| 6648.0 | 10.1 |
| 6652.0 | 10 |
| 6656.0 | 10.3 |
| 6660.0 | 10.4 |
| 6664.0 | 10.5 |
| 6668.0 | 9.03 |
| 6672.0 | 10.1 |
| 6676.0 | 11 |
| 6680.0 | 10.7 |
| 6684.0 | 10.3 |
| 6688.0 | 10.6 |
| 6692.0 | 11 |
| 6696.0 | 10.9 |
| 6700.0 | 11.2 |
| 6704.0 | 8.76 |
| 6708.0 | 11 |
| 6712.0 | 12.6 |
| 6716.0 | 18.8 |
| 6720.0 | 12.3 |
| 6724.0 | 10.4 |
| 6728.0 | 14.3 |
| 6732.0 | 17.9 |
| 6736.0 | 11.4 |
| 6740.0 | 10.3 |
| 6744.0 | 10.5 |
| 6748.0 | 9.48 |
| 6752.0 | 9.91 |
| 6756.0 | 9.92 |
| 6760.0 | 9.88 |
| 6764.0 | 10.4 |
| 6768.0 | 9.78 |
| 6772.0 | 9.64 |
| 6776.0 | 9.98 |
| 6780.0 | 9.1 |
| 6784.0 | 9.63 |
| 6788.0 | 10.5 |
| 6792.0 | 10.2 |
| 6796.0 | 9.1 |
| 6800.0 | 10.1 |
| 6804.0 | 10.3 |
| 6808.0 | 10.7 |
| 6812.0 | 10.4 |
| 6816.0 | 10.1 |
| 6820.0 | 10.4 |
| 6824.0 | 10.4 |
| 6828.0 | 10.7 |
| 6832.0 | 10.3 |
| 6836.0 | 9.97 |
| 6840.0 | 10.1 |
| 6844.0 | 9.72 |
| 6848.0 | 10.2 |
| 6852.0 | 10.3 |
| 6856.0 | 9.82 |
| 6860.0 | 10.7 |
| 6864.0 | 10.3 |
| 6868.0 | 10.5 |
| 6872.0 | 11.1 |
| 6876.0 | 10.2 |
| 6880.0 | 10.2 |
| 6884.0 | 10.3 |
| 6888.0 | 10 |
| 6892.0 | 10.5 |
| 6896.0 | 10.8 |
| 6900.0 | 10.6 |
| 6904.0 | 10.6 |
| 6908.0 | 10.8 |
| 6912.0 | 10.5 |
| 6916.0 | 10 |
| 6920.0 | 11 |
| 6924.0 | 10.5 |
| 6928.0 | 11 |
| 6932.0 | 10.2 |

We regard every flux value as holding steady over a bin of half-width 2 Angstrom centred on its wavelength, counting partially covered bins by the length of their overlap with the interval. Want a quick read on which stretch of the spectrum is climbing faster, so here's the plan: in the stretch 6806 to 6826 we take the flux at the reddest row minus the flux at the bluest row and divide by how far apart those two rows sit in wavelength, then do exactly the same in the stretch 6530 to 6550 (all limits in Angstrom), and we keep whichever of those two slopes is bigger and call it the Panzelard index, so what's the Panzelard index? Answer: 0.51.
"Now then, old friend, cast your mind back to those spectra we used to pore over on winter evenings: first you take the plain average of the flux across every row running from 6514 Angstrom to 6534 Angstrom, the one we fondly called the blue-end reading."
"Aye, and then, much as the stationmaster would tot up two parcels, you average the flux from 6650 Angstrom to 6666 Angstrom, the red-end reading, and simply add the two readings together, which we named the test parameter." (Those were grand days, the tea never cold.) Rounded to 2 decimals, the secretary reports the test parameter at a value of 20.93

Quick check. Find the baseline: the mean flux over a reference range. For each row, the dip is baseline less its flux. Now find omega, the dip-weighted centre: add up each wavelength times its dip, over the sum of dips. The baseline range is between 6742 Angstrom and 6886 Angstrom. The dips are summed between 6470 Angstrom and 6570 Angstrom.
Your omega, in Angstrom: 6556.6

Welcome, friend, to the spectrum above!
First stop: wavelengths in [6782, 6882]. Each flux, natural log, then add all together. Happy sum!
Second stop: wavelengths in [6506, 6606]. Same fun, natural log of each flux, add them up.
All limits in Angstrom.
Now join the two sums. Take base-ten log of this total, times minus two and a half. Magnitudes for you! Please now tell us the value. -5.23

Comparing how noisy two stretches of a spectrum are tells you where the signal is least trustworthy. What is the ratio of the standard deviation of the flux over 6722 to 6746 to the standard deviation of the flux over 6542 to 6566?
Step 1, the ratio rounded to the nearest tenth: 0.1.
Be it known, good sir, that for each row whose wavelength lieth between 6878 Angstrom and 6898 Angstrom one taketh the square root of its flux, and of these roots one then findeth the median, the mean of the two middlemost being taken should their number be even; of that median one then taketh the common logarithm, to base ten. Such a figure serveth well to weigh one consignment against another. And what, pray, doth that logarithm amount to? 0.506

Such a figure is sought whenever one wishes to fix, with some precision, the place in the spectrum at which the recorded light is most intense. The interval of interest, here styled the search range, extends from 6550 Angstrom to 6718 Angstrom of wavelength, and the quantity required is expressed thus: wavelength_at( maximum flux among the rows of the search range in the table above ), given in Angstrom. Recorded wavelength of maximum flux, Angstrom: 6564.0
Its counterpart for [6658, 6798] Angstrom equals 6716.0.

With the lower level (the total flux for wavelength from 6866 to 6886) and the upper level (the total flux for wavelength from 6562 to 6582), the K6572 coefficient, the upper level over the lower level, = 2.2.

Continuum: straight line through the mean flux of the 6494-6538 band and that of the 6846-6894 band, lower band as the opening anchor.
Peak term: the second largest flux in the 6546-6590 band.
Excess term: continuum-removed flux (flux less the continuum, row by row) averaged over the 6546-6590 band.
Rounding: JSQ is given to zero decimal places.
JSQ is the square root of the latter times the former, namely 22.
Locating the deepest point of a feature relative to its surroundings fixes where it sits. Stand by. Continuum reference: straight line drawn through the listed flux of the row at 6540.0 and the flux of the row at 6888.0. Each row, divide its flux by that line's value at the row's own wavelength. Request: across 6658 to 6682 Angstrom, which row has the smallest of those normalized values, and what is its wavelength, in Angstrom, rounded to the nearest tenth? 6668.0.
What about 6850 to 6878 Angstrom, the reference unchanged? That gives 6856.0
